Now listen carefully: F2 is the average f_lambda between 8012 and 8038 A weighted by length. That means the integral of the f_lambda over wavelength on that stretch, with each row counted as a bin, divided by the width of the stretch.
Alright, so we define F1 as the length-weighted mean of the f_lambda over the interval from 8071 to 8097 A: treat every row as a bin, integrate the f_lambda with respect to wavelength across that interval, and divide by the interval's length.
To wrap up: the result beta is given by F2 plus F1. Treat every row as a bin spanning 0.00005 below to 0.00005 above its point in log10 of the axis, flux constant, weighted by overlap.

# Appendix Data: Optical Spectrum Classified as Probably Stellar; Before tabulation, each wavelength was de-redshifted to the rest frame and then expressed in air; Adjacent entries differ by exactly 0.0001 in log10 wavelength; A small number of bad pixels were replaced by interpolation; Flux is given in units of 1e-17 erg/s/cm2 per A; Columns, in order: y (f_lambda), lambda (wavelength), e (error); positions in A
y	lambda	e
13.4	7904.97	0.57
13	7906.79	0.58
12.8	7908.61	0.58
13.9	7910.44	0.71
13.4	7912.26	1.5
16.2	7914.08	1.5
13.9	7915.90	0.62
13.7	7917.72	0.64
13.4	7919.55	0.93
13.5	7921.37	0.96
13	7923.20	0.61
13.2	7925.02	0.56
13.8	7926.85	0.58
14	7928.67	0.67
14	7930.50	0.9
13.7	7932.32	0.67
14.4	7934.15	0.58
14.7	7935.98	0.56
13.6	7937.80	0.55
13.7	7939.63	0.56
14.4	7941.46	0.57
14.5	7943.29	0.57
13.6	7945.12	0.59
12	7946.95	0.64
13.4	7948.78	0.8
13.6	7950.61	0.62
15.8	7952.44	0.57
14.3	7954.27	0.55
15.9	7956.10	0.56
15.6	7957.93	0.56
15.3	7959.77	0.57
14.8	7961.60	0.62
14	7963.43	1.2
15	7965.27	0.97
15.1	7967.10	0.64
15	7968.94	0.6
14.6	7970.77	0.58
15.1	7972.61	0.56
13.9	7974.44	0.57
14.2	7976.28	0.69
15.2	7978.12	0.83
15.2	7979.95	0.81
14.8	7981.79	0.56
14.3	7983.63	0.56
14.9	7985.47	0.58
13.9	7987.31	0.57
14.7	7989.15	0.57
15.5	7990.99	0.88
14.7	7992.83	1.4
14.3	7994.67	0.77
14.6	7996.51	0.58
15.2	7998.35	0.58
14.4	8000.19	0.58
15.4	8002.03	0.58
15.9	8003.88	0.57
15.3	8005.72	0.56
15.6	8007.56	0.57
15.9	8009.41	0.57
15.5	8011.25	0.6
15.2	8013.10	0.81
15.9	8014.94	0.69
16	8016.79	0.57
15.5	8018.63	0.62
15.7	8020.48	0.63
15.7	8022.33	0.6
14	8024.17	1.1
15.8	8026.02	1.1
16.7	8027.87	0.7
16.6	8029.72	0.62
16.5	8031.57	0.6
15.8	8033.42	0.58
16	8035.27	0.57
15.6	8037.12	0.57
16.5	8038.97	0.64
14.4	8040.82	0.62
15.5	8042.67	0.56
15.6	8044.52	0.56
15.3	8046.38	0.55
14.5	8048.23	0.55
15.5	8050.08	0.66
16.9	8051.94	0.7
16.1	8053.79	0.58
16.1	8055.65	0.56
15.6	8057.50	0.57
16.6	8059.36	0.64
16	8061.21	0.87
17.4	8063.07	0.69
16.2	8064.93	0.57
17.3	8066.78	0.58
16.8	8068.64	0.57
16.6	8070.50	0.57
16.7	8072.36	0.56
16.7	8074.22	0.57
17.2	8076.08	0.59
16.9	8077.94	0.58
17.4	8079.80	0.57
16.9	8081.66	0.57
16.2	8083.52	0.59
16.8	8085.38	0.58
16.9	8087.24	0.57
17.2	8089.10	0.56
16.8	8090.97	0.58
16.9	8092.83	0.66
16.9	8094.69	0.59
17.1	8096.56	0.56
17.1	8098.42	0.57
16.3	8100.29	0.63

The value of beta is 32.7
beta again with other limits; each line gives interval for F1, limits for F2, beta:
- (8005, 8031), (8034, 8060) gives 31.4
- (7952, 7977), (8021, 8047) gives 30.6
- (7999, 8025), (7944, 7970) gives 30.0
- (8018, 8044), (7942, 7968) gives 30.2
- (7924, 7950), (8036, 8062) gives 29.5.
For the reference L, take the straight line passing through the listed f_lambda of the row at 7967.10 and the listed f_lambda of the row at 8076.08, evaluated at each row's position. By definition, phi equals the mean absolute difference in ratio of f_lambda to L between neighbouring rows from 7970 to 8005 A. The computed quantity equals 0.0410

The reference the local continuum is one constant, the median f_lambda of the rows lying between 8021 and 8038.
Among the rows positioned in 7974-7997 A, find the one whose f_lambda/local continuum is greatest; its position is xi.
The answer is 7990.99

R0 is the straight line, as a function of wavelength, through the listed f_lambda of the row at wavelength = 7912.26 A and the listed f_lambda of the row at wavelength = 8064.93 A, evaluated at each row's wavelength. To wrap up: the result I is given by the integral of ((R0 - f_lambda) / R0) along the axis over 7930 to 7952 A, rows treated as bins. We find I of 0.1 A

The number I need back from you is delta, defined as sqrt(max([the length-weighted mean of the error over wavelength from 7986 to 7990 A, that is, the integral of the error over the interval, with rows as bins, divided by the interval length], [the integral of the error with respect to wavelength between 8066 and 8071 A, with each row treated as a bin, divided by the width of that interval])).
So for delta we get 0.76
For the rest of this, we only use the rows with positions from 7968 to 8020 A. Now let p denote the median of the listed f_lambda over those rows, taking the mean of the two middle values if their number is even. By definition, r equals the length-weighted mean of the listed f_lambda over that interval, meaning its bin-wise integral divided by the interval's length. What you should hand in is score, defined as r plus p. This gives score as 30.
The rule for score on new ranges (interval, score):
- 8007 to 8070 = 32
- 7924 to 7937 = 28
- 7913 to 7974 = 28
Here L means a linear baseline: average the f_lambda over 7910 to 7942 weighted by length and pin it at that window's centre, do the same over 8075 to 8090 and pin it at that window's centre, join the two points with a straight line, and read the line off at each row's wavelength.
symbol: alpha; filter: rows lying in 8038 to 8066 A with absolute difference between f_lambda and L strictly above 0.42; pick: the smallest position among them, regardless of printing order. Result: 8040.82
